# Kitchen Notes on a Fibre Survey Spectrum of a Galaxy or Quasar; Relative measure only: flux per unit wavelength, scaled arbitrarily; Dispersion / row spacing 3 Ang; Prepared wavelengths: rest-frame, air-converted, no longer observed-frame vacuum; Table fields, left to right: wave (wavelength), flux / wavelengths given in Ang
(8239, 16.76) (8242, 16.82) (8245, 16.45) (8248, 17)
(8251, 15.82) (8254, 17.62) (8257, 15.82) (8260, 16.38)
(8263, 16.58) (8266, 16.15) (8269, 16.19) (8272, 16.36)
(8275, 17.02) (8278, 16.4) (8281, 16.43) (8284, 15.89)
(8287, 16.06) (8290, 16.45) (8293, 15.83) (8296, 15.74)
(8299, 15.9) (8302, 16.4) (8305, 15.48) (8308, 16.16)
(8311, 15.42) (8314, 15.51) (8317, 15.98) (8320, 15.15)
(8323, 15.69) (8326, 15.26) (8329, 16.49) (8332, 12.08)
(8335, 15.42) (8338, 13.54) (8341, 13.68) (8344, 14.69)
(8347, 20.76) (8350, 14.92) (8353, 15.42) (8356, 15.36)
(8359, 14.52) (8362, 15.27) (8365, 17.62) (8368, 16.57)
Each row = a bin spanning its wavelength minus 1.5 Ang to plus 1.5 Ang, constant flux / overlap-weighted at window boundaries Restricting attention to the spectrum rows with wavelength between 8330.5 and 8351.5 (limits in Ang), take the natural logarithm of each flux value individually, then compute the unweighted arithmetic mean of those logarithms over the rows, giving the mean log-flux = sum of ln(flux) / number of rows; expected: 2.70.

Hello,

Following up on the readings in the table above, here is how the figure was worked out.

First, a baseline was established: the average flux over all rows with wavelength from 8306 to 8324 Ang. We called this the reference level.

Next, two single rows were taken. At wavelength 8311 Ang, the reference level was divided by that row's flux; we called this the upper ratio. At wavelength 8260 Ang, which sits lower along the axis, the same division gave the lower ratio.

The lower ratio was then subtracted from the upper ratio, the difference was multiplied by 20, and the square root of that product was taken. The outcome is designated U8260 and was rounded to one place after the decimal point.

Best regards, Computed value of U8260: 1.1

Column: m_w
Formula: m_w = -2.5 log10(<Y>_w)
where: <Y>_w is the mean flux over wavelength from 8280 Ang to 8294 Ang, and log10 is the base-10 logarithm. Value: -3.02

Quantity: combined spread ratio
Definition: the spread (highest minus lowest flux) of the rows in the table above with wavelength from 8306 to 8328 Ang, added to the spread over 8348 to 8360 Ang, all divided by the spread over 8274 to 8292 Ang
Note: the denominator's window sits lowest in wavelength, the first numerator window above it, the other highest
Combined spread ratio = 1.7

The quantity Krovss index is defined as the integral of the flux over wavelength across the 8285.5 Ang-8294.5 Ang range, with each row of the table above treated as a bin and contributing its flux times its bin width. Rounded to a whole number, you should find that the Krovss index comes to 145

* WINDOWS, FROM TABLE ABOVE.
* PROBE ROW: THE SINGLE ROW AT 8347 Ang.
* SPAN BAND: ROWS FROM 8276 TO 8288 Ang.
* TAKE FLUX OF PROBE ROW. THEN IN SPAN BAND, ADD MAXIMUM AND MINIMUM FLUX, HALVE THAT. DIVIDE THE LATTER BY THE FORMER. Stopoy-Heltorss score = 0.78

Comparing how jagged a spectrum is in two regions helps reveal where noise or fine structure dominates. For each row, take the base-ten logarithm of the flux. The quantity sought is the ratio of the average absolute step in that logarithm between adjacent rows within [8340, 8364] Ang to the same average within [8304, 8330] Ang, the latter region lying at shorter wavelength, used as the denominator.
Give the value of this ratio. 3.2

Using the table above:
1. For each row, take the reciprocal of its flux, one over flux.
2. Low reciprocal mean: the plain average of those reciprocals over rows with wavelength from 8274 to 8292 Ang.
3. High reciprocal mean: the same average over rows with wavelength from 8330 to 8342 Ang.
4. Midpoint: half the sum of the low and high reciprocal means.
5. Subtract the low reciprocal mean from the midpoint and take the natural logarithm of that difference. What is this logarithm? -5.1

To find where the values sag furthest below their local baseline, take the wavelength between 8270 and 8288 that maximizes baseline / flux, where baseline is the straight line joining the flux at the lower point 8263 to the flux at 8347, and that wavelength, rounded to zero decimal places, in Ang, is 8284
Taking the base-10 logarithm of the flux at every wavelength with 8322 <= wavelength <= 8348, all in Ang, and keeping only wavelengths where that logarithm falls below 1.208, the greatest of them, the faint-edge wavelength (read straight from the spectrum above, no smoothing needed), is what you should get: 8344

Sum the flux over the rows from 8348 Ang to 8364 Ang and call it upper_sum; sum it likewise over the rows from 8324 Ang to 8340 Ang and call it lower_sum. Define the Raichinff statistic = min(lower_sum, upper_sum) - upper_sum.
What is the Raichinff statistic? -2.7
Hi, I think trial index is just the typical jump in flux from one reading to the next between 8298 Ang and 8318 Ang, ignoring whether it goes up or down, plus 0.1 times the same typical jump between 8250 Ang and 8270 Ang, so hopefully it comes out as 0.6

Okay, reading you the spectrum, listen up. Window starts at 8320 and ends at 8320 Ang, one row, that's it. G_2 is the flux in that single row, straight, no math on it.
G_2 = 15.15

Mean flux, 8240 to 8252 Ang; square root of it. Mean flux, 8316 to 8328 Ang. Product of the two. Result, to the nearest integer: 63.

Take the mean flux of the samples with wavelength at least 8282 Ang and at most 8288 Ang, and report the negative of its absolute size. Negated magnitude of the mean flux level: -16.0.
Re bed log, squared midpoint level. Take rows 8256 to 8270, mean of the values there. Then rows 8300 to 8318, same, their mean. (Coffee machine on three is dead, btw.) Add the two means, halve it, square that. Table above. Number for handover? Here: 257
